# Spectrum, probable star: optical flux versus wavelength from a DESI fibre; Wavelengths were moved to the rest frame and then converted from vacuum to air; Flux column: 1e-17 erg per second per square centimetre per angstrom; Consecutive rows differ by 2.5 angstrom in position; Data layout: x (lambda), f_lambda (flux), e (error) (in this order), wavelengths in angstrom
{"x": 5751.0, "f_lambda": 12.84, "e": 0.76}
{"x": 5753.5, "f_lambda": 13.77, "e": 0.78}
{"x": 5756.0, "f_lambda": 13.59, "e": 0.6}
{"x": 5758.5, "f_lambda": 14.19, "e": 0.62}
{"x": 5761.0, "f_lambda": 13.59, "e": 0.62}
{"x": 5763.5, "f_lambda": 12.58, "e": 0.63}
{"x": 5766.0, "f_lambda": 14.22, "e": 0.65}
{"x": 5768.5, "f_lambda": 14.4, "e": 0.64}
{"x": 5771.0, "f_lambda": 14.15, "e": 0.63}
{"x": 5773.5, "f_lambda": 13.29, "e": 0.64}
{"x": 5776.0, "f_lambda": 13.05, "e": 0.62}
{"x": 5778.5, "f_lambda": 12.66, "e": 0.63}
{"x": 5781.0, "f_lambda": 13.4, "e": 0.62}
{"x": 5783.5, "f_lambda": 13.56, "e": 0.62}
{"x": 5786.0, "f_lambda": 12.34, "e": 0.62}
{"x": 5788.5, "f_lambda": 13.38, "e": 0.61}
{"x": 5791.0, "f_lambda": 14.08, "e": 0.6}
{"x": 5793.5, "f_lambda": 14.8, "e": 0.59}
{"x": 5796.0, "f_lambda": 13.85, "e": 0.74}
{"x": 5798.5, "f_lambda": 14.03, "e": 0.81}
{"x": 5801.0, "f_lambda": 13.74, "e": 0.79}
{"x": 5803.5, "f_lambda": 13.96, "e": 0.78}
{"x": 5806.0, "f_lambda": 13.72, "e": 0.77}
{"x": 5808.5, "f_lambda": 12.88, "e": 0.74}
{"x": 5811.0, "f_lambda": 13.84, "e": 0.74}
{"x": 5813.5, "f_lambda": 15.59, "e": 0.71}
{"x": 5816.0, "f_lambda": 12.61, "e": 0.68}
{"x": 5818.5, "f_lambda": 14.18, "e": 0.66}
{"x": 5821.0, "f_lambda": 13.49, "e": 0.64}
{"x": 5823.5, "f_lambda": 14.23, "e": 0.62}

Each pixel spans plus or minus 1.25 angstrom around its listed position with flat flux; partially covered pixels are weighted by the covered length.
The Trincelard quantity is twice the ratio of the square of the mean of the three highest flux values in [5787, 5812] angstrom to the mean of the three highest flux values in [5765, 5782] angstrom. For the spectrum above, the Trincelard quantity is 28.7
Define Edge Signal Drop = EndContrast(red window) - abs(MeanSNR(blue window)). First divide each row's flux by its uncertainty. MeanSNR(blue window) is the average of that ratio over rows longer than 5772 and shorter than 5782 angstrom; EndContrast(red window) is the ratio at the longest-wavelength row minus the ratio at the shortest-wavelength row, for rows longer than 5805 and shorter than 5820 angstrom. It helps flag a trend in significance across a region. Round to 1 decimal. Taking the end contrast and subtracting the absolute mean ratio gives -17.2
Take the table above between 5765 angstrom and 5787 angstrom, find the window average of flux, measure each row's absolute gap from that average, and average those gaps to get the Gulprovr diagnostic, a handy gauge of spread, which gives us 0.56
